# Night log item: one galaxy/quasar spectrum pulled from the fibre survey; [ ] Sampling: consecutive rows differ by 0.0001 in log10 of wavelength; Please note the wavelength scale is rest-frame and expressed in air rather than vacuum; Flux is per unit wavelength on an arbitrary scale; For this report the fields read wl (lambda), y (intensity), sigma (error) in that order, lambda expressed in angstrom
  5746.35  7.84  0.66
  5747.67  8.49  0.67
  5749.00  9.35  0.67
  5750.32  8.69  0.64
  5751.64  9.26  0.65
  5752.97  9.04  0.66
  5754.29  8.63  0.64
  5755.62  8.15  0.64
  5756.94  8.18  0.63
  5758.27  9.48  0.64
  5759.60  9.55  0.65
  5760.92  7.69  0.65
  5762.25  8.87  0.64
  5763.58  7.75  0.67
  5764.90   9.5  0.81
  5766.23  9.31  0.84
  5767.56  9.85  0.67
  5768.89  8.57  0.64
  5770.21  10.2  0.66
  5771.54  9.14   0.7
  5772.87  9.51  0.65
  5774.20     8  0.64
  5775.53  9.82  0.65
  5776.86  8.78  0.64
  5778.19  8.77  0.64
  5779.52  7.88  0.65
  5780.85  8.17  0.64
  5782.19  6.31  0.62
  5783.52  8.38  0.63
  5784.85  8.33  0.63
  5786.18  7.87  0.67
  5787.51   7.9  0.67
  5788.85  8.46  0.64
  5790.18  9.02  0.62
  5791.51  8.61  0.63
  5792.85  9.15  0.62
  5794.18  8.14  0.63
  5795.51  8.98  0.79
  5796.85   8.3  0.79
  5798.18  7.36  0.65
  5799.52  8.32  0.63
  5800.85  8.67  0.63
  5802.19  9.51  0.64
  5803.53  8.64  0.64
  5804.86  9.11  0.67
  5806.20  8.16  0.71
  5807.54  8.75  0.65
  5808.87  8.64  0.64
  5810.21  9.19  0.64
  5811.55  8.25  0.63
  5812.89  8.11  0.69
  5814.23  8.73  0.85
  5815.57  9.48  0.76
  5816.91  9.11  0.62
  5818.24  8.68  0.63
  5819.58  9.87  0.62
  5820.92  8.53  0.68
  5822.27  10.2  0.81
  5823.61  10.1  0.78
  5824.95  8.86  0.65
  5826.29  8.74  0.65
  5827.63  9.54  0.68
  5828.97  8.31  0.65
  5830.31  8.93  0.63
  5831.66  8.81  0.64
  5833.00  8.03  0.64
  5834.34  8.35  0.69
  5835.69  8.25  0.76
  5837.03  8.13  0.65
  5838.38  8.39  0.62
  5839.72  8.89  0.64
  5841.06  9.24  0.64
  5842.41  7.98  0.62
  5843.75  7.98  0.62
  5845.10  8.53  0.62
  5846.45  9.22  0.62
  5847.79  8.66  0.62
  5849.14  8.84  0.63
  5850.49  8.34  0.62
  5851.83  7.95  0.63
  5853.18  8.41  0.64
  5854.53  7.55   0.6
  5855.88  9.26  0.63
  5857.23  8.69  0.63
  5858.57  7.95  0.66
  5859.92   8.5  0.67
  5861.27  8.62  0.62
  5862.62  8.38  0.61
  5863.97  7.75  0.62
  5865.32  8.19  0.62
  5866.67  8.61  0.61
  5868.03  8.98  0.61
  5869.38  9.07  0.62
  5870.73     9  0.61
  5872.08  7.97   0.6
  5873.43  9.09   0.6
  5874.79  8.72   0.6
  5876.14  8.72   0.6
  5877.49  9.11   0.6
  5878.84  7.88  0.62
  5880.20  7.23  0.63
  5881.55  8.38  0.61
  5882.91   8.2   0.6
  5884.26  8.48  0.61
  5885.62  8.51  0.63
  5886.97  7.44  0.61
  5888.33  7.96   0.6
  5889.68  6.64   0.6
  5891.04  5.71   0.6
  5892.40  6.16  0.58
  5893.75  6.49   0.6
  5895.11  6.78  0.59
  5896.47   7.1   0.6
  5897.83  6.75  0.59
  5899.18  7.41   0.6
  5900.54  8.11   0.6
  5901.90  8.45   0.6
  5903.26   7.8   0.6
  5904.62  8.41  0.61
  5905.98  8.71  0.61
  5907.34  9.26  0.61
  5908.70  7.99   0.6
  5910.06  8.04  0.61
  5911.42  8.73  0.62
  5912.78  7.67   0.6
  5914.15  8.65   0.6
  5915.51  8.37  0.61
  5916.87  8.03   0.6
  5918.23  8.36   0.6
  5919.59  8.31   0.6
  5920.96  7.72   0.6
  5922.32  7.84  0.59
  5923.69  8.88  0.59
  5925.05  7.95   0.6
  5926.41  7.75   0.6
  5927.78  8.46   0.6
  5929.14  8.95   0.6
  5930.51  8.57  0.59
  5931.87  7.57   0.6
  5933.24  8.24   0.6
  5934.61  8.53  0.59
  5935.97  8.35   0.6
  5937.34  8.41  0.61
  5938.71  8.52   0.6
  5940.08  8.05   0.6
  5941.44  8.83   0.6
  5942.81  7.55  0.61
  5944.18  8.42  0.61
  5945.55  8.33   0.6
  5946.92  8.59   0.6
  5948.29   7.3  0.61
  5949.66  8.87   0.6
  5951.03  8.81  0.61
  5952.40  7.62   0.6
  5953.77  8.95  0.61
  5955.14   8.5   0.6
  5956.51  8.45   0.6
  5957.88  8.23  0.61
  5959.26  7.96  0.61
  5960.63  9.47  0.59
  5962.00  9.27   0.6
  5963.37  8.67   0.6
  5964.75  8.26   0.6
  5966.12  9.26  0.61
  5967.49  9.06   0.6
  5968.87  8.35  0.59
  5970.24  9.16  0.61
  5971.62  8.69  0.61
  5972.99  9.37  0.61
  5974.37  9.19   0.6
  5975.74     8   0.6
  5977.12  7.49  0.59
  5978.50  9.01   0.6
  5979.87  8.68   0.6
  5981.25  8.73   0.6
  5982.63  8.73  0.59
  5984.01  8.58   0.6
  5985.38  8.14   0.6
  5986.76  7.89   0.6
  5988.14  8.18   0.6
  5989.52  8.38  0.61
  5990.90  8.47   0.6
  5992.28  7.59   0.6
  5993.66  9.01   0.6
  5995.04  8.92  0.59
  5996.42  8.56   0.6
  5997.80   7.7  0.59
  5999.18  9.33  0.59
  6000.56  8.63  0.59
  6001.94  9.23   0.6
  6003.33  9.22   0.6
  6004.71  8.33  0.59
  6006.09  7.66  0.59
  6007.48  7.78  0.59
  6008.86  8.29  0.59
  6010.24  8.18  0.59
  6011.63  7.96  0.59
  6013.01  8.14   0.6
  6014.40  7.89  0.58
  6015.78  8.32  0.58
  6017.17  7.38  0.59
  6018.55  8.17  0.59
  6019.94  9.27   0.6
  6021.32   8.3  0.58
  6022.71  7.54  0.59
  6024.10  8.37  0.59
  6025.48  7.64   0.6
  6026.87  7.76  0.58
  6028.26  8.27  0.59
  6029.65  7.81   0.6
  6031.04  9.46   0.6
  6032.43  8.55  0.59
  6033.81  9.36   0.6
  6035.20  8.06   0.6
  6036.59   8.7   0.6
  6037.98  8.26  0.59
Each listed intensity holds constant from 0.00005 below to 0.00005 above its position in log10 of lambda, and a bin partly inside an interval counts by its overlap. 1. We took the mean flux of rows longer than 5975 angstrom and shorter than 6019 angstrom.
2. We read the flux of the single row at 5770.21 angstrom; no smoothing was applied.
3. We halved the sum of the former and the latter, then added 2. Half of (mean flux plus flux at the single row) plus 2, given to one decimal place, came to 11.3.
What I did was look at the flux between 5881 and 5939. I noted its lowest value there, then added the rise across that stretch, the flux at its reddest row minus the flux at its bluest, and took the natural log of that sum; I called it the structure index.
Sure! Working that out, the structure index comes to 1.77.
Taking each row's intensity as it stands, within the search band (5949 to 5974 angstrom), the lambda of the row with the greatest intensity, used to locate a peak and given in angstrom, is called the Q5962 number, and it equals 5960.63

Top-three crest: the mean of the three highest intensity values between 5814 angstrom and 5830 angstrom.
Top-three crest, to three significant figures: 10.1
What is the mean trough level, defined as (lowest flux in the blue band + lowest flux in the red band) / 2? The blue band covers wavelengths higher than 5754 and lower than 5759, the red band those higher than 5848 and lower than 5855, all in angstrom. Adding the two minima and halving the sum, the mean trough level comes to 7.85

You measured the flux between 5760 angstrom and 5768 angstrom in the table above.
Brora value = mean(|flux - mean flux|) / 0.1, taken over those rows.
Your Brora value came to 7.4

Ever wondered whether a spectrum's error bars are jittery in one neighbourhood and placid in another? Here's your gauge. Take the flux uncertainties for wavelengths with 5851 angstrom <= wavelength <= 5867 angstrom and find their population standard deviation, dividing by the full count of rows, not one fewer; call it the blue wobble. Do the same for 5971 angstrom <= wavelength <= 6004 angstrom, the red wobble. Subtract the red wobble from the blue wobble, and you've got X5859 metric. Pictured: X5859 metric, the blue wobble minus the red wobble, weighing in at 0.014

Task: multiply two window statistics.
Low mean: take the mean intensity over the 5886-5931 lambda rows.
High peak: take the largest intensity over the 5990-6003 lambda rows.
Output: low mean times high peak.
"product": 73.4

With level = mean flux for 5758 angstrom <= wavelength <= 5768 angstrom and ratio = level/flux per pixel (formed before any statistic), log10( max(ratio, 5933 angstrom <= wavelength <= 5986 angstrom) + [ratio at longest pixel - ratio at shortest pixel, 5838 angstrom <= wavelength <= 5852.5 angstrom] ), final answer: 0.11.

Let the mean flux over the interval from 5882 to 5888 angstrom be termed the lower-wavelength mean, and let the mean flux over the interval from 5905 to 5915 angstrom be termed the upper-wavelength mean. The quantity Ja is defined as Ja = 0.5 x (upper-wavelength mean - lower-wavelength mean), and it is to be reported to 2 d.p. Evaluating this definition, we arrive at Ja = 0.14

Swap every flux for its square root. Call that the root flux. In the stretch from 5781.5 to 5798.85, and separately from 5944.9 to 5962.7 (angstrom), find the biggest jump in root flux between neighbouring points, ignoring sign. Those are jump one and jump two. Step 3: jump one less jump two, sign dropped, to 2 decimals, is 0.11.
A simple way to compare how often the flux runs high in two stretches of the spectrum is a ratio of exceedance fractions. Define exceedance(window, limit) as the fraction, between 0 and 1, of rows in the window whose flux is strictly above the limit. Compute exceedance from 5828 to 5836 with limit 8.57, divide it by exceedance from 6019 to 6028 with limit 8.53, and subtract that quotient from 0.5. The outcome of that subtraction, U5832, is -1.5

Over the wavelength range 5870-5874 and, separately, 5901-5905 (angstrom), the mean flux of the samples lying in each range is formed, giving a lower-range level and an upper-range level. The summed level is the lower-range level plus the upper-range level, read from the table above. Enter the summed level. 16.9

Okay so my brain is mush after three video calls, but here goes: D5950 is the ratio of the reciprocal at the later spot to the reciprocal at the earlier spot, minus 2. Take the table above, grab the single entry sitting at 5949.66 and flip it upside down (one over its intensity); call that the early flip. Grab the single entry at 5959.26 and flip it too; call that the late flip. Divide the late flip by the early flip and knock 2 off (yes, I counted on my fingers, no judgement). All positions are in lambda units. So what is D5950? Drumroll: -0.89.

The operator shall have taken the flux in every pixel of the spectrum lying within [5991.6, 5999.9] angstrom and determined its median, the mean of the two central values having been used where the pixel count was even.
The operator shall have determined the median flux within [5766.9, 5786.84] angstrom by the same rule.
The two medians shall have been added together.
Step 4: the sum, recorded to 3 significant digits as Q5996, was 17.3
